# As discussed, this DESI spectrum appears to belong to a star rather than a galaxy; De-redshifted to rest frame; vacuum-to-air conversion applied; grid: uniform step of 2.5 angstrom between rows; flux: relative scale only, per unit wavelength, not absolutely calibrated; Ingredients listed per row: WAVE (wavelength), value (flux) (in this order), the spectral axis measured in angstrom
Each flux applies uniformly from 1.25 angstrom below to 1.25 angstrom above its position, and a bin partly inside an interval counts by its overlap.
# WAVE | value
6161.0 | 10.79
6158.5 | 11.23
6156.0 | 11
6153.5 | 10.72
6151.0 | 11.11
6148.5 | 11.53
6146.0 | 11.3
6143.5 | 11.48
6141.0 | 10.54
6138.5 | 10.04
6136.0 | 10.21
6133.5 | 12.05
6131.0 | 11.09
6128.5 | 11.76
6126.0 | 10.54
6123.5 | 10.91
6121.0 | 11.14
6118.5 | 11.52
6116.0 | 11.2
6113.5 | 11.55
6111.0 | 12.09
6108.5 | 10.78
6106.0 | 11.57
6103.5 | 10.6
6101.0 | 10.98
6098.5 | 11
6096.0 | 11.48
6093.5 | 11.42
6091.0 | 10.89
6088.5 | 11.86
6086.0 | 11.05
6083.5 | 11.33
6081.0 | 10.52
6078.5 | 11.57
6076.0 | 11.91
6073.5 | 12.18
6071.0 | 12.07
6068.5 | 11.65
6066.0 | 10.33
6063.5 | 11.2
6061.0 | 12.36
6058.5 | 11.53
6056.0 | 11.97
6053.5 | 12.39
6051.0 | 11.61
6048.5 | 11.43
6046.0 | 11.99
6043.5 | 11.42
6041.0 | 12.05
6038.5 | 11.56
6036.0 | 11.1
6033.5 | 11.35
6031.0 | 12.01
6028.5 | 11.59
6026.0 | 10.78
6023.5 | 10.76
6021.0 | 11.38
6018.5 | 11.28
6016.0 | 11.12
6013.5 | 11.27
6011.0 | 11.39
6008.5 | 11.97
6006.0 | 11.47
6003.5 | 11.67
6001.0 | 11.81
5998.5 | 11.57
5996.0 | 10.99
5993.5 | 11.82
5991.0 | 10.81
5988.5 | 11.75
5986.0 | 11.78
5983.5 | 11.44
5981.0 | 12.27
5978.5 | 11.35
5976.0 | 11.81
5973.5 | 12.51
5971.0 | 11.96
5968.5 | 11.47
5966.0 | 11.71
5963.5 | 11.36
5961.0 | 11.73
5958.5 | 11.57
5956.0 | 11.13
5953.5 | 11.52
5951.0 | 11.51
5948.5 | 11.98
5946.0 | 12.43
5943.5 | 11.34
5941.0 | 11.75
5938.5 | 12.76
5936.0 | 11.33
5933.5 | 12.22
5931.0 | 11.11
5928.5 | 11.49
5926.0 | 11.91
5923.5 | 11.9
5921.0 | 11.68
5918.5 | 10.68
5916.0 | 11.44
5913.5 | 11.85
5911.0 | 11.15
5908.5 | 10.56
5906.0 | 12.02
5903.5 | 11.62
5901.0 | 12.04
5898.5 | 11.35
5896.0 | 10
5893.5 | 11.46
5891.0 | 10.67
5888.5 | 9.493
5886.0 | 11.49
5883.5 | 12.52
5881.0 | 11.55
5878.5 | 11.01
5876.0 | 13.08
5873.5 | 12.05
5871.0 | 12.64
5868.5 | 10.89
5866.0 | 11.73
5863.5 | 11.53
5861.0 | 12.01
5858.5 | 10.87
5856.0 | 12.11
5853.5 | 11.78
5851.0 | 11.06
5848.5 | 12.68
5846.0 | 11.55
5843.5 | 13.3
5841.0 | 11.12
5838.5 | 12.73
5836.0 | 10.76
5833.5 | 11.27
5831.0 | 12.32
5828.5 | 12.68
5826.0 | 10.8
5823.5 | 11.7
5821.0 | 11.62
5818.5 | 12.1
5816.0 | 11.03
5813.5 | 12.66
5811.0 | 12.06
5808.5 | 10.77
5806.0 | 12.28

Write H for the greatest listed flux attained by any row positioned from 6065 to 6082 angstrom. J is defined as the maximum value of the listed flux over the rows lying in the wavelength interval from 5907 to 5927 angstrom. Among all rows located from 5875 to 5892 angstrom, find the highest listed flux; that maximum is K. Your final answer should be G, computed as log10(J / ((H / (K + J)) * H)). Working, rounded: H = 12.18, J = 11.91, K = 13.08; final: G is 0.302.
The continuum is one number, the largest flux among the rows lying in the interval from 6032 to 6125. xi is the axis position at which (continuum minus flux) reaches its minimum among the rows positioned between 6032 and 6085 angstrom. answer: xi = 6053.5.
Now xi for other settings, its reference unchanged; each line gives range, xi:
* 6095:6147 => 6111.0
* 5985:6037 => 6031.0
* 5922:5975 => 5938.5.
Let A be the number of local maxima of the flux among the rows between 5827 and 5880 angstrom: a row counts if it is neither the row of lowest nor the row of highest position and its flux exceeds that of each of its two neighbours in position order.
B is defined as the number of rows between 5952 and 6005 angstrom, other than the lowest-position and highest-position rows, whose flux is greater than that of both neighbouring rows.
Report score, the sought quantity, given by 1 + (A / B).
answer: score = 2.1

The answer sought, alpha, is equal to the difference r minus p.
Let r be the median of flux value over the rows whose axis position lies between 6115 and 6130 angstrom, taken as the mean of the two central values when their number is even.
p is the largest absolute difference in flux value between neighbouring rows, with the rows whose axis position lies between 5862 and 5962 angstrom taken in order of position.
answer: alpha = 9.10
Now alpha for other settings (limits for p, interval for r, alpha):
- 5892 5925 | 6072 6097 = 9.99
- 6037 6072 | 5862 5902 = 10.19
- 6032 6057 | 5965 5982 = 11.03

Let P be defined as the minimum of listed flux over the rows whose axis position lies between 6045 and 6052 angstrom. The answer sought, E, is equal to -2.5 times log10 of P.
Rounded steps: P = 11.43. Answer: -2.65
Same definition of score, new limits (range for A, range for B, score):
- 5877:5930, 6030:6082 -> 2.2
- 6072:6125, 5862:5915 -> 1.9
